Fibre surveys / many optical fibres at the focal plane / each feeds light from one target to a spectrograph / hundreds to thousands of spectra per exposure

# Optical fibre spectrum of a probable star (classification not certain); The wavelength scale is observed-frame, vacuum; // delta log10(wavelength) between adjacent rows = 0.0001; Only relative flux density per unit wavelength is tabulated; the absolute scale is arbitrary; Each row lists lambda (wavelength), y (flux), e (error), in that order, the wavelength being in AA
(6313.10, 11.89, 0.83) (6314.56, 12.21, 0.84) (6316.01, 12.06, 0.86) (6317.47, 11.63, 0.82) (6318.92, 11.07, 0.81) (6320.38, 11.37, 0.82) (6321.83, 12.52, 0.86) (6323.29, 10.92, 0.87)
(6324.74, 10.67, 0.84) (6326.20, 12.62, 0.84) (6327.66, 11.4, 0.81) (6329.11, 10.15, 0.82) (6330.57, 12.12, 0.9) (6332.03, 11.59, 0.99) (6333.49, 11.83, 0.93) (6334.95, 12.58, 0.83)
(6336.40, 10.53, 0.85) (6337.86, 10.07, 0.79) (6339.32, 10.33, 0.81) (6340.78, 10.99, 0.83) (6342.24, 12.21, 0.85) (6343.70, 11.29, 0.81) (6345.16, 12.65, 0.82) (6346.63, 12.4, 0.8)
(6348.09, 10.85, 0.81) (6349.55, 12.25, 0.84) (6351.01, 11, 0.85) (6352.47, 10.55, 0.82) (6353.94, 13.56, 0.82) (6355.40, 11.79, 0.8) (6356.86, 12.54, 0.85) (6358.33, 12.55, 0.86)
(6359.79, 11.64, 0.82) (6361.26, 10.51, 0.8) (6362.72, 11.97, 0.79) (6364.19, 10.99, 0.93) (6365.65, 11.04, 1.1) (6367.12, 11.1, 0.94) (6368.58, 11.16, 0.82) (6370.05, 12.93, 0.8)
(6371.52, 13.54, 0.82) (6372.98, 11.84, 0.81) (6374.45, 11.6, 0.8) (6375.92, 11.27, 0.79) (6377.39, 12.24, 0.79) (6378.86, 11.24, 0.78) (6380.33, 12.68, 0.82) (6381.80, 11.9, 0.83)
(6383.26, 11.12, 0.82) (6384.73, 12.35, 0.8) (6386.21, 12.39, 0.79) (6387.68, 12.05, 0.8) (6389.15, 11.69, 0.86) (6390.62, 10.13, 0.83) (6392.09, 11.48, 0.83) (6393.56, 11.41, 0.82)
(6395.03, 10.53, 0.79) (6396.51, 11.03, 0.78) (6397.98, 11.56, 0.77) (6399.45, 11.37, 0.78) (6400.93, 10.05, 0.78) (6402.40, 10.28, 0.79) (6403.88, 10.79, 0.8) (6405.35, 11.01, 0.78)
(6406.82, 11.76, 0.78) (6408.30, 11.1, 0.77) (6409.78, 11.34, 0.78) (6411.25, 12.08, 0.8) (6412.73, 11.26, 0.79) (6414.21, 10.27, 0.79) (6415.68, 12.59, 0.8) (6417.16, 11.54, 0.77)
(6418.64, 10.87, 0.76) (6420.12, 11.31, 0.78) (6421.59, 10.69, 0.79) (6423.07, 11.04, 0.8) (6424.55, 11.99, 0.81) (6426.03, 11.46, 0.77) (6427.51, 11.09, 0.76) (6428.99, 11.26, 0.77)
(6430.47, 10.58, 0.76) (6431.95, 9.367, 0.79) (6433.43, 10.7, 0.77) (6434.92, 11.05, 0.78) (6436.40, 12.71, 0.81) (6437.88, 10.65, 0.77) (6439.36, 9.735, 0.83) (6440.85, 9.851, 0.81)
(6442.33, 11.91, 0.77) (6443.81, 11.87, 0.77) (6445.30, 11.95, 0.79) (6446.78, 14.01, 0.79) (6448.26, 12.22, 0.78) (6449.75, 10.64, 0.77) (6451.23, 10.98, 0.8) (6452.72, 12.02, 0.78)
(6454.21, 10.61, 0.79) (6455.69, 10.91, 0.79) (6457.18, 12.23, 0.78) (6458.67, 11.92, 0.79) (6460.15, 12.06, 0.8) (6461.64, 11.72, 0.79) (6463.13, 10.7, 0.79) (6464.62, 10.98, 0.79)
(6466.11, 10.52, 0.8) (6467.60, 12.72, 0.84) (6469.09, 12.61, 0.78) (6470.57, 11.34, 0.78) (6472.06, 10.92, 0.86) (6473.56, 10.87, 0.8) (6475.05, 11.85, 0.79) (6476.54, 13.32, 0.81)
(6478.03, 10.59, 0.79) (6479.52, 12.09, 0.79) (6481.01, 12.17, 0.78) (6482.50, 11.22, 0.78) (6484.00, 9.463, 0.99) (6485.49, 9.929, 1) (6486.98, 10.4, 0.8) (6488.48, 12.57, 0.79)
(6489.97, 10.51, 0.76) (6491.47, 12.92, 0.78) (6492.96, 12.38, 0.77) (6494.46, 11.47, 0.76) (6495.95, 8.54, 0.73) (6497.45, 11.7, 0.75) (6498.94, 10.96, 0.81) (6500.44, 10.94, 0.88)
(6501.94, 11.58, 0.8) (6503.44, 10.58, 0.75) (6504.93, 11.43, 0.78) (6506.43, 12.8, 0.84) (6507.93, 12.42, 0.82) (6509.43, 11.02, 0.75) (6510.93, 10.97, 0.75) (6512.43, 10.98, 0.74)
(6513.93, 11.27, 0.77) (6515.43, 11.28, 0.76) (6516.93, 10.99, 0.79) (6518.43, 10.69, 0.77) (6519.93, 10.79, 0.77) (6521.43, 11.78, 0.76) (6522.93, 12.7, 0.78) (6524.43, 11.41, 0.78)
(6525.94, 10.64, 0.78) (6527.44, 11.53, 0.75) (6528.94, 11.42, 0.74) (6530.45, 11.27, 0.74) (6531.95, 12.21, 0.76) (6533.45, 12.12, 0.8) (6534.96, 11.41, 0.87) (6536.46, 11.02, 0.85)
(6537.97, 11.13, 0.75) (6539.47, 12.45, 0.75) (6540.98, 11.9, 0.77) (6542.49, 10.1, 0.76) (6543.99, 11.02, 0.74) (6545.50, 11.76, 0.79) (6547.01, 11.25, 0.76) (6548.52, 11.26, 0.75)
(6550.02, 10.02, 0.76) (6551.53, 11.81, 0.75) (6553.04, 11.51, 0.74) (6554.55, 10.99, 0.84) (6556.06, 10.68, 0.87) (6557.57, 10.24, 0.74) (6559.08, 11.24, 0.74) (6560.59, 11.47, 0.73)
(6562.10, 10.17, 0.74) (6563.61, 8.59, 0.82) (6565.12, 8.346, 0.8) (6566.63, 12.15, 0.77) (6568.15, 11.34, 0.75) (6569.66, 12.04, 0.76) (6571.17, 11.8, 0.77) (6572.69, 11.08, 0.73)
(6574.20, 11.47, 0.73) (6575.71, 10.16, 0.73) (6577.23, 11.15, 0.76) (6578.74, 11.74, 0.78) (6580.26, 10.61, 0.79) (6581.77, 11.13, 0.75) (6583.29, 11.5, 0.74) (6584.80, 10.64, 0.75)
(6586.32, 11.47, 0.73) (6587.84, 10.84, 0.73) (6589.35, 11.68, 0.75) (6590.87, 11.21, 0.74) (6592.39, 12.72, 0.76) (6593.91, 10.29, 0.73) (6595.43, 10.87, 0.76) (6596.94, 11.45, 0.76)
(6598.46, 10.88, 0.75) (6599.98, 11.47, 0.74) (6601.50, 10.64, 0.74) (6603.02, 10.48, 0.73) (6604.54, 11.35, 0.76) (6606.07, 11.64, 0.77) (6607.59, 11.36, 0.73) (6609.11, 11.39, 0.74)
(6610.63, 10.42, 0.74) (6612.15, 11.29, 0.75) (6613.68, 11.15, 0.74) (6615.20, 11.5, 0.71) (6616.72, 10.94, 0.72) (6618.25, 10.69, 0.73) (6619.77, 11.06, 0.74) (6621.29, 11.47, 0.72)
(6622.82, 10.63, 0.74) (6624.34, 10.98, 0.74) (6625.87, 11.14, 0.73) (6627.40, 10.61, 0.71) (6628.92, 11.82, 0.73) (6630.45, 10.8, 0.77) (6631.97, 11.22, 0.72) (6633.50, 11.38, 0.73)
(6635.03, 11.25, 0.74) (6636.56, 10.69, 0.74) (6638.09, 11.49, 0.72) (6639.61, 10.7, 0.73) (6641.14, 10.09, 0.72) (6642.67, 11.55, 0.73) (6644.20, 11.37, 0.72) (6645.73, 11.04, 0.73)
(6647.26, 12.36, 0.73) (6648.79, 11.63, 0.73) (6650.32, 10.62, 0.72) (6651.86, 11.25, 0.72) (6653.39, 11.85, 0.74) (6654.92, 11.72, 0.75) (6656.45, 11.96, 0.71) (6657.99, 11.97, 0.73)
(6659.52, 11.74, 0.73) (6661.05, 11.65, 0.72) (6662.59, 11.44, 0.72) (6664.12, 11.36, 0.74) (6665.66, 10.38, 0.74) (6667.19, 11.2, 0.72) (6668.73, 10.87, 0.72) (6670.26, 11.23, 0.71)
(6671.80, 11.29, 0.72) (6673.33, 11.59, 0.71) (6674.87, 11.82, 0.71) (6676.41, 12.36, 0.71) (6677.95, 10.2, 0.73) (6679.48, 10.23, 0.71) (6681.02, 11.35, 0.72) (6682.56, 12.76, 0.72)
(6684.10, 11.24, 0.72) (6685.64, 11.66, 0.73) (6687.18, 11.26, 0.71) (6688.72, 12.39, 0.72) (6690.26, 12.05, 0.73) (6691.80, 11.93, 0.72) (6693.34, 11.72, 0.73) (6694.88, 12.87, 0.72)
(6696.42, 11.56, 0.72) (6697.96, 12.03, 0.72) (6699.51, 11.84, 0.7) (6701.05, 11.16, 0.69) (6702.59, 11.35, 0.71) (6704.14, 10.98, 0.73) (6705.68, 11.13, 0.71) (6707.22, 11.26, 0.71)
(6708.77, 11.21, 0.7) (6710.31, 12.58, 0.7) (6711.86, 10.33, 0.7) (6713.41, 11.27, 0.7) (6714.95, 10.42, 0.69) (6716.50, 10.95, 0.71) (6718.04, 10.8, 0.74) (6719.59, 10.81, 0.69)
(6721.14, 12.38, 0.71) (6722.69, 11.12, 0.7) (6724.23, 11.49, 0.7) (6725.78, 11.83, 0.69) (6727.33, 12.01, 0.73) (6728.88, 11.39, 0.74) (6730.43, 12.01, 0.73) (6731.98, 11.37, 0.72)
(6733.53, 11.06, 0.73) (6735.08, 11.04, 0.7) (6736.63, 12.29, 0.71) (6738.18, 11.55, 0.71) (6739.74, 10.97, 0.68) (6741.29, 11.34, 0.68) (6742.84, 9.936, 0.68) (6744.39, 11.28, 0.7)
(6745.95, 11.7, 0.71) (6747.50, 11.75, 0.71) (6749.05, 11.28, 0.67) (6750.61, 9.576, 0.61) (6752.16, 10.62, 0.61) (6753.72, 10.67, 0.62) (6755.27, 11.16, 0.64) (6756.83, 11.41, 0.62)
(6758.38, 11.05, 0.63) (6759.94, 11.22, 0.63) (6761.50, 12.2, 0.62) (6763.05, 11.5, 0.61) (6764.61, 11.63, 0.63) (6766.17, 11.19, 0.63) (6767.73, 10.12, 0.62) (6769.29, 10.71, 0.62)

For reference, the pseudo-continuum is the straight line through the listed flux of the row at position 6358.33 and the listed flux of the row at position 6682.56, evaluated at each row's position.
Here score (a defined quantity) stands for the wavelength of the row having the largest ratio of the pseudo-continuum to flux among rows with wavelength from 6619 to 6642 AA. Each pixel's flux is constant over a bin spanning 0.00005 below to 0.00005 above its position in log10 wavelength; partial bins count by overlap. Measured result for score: 6641.14 AA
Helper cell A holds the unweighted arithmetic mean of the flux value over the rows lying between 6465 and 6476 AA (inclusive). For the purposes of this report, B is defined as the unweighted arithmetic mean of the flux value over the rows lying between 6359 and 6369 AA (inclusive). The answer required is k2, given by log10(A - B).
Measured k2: -0.46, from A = 11.5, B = 11.2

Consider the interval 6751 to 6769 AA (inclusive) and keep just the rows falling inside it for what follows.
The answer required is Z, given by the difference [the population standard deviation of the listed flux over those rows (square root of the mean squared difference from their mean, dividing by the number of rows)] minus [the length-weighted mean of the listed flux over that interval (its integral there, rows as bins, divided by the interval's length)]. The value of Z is -10.6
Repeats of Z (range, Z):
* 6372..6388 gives -11.4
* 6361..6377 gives -10.8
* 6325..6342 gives -10.4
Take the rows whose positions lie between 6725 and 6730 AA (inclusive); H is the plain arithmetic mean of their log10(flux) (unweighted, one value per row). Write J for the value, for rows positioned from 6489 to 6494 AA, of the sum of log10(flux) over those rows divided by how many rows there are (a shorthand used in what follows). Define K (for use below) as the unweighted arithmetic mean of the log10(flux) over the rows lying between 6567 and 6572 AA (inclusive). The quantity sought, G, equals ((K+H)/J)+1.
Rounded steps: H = 1.07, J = 1.075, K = 1.07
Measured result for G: 2.99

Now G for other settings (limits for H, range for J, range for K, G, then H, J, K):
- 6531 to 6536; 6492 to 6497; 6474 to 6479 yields 3.09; 1.08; 1.028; 1.07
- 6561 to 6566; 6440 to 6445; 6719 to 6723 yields 2.92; 0.95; 1.048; 1.06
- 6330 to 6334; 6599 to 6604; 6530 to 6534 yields 3.07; 1.07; 1.036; 1.07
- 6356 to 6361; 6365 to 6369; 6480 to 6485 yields 3.03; 1.09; 1.045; 1.04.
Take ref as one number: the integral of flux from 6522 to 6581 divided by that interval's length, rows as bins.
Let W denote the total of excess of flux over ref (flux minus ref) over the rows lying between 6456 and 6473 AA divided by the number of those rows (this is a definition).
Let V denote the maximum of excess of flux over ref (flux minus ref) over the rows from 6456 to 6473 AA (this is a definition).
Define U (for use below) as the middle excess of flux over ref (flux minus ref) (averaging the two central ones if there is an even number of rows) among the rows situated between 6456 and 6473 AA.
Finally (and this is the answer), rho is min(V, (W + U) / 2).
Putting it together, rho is 0.51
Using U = 0.56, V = 1.56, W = 0.45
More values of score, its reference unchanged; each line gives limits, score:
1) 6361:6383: 6361.26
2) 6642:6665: 6650.32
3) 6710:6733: 6711.86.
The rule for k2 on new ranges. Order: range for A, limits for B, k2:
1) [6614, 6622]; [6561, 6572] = -0.30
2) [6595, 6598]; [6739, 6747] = -0.94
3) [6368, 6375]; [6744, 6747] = -0.14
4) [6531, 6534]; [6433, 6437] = -0.17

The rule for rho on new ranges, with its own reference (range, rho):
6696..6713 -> 0.17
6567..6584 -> 0.15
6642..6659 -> 0.44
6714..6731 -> 0.23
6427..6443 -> -0.41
